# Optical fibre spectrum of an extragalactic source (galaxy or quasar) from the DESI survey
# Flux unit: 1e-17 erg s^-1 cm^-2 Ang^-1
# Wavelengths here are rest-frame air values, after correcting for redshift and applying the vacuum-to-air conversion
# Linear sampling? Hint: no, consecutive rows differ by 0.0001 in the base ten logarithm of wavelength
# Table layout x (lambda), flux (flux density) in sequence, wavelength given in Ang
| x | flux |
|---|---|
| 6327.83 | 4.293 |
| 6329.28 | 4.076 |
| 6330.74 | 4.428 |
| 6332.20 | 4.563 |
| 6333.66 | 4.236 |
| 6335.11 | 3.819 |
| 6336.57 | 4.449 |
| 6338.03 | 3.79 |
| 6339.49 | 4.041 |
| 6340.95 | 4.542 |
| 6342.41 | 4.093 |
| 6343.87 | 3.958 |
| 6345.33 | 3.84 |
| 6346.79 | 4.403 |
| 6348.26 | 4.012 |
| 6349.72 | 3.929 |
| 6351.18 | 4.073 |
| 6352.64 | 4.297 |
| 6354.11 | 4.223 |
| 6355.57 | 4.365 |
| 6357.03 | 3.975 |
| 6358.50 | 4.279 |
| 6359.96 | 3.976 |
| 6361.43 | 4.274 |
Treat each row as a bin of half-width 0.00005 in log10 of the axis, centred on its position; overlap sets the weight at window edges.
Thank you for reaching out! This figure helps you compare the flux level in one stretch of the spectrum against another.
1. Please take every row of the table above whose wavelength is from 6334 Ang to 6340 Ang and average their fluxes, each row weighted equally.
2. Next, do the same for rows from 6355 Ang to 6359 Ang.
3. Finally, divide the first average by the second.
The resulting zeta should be 0.96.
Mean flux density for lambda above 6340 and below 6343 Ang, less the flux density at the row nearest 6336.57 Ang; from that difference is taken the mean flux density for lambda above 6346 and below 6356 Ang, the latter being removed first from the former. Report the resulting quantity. -4.32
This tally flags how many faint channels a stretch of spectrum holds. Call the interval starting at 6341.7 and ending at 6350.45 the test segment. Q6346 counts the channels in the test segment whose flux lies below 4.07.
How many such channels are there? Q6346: 4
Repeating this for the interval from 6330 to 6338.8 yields 2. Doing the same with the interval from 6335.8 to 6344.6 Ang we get 3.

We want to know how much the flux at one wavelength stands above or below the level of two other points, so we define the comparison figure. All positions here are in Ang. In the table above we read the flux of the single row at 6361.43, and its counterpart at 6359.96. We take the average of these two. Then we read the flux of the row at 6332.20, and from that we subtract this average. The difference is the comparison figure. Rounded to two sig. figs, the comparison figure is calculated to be 0.44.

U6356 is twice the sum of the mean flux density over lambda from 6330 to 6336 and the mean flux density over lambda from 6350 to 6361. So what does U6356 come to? 16.9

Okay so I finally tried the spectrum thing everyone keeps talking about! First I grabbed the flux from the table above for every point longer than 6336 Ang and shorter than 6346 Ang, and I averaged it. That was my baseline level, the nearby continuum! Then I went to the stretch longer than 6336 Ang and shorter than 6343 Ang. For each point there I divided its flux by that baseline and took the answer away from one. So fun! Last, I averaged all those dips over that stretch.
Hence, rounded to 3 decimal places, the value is -0.020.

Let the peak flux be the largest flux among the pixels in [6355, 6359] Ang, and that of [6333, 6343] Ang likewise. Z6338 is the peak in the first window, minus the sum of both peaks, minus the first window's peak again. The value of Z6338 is -8.91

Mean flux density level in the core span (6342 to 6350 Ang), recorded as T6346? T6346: 4.04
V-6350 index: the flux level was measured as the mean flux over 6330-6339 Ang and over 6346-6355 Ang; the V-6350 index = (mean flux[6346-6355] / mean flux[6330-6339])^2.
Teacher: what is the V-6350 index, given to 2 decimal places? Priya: 0.97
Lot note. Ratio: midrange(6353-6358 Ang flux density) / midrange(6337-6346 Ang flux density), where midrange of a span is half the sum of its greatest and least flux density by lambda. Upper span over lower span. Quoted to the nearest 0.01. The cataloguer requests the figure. 1.00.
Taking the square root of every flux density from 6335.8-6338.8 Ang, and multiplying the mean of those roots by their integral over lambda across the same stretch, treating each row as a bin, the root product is 12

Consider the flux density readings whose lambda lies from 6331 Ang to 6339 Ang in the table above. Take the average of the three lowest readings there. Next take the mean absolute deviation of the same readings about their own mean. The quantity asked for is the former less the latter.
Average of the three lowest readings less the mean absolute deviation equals 3.65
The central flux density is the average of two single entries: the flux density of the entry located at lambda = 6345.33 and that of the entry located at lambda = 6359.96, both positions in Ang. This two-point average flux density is 3.91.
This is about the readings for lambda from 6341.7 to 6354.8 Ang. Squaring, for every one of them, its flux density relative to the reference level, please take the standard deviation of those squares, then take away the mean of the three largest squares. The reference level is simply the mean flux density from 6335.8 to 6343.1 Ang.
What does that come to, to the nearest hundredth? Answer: -0.04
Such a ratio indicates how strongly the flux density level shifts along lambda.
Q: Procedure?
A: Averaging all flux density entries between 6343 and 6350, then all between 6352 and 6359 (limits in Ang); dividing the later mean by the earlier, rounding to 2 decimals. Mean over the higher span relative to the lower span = 1.05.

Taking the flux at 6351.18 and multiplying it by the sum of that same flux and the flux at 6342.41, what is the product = 33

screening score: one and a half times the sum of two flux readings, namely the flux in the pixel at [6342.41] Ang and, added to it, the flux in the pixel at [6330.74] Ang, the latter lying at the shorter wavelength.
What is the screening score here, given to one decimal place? 12.8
